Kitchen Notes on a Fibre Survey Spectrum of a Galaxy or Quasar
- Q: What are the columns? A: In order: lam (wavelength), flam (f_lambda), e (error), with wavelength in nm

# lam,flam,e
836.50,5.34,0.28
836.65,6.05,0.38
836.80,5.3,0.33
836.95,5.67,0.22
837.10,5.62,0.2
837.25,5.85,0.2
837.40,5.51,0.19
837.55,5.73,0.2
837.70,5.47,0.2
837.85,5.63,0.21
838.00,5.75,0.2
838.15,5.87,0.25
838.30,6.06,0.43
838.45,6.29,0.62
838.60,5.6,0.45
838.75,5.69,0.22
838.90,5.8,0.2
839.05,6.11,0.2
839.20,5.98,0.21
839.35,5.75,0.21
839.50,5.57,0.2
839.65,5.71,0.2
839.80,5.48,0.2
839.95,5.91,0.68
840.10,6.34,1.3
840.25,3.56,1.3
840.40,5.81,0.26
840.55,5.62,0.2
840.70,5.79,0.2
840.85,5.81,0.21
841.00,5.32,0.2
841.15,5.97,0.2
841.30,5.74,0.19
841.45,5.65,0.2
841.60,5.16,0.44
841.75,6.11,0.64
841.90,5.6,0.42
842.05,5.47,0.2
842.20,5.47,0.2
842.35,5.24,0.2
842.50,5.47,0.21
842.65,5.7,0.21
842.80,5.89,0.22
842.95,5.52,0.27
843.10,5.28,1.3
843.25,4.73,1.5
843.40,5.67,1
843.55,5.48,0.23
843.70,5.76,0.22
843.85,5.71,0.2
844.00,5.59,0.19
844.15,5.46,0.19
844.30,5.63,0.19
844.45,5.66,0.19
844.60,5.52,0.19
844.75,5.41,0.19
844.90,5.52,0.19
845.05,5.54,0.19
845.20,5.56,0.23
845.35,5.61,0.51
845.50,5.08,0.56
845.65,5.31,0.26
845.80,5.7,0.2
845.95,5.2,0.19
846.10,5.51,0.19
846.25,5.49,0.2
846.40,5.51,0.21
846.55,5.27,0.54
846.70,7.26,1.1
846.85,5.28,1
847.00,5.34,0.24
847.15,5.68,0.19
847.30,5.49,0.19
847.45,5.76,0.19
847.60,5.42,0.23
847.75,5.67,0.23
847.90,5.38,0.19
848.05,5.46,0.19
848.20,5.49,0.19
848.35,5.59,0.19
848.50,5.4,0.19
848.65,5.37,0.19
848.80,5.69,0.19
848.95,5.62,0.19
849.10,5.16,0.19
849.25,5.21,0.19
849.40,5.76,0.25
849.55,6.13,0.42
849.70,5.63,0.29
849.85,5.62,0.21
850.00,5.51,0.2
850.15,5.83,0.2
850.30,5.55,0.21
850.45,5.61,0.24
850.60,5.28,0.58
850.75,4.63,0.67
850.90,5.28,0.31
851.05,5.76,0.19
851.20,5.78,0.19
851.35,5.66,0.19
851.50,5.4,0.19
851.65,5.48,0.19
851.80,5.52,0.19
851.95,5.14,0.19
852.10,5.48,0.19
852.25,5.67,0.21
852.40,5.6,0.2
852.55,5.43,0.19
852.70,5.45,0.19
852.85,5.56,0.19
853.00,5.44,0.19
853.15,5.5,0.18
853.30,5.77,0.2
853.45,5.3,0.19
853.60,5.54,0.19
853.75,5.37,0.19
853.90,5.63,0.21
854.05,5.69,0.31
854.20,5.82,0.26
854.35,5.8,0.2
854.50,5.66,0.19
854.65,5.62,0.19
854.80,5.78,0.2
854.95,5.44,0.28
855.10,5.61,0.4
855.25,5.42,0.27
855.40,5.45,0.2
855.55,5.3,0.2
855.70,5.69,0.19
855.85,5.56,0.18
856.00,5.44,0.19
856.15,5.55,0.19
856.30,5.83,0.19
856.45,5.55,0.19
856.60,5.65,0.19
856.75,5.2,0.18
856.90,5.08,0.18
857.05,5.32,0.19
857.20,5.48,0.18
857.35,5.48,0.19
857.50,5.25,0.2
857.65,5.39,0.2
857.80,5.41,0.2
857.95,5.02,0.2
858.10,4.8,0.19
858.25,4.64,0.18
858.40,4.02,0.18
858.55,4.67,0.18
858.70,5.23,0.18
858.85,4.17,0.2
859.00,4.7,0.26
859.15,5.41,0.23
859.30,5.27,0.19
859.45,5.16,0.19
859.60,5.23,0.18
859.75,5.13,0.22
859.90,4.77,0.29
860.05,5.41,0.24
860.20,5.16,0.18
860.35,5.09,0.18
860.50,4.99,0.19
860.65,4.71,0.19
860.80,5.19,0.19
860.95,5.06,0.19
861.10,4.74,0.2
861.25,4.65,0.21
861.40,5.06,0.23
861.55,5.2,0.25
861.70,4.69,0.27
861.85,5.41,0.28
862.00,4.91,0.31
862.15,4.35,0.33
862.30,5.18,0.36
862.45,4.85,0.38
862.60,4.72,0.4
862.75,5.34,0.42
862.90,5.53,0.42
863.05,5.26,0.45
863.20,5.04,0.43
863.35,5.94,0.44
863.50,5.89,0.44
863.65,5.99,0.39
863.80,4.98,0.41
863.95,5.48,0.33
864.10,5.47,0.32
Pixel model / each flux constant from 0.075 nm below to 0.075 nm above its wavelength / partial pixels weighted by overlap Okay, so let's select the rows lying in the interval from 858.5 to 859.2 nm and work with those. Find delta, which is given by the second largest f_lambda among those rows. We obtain 5.23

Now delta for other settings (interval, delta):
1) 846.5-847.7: 5.76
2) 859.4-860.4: 5.23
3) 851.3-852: 5.52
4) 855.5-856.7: 5.69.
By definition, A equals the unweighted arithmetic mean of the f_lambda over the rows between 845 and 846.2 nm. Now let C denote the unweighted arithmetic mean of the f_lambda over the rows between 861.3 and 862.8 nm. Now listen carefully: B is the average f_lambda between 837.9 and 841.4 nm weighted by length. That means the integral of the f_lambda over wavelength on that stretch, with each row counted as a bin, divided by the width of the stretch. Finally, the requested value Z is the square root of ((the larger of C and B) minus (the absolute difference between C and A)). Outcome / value 2.29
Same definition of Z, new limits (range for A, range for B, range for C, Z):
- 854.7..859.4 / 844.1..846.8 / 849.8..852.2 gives 2.31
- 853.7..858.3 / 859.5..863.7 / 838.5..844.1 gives 2.33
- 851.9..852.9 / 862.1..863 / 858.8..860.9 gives 2.14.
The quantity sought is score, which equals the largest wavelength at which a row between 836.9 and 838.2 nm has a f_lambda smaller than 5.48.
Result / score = 837.70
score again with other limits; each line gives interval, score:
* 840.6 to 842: 841.60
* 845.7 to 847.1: 847.00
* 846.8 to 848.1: 848.05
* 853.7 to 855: 854.95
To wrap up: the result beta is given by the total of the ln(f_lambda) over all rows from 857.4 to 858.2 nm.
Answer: 8.21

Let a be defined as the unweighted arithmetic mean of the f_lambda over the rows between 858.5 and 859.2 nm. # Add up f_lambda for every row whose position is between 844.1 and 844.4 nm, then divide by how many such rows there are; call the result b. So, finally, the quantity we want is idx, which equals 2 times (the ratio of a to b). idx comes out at 1.74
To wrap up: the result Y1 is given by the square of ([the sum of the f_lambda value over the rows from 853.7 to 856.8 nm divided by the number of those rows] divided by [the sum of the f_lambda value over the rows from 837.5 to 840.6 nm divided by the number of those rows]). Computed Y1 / 0.956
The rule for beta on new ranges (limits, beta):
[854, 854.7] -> 8.72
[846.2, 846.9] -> 8.72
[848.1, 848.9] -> 8.53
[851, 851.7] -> 8.63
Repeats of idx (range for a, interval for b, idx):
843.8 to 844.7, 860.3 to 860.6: 2.22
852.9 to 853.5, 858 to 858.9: 2.40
